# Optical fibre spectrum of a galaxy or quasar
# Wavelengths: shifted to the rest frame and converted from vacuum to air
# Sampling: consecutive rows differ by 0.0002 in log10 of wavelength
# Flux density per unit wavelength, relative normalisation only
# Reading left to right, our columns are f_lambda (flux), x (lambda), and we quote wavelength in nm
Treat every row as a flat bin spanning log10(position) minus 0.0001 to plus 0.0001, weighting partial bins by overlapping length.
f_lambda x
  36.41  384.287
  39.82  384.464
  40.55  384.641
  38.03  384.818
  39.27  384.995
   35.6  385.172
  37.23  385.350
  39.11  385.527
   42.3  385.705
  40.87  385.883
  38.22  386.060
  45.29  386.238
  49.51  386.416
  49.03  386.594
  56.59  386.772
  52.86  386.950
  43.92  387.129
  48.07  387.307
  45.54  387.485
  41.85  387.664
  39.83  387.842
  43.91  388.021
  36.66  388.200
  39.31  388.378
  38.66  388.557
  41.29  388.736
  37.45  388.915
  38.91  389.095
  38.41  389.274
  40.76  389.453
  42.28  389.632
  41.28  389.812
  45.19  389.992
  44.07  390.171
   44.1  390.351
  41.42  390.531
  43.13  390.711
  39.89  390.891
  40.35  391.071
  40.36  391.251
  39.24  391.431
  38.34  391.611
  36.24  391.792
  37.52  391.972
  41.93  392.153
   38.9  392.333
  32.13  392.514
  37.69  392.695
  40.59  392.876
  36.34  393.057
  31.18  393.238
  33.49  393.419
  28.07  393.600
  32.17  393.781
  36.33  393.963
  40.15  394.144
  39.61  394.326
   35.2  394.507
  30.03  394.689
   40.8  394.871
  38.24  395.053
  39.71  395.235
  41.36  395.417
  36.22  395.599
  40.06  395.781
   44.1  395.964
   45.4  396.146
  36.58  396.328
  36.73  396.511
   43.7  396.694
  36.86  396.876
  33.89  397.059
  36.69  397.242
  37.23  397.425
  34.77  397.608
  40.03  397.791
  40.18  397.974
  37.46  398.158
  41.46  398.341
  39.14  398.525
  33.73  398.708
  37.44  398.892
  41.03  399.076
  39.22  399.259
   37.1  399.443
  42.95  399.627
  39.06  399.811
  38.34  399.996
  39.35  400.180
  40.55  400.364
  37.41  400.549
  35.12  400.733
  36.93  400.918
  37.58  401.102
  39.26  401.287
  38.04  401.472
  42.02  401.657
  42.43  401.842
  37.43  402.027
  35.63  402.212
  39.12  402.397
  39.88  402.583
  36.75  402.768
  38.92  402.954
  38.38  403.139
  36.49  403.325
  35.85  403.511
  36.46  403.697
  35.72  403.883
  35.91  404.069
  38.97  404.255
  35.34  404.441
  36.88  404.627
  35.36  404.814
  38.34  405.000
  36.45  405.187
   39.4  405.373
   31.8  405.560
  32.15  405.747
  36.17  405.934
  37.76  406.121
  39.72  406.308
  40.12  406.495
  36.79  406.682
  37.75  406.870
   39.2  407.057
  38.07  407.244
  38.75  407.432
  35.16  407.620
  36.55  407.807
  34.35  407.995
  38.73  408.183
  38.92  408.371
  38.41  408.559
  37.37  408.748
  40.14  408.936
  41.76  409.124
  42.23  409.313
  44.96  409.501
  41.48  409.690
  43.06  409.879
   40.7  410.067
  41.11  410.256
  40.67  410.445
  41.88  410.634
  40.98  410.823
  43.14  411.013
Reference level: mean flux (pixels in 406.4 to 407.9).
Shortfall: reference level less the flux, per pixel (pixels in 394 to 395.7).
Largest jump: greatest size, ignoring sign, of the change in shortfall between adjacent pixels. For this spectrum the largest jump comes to 10.8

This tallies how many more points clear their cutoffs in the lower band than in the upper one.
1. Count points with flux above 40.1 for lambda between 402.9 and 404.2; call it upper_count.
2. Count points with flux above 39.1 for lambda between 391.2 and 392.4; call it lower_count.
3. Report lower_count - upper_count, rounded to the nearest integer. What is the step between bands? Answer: 3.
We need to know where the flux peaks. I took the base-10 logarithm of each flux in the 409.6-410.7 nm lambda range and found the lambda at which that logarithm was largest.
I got 409.879 nm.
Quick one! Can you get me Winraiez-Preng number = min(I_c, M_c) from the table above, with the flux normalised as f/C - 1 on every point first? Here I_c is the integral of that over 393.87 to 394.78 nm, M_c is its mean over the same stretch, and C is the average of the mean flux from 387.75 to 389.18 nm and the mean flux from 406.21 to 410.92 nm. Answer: -0.08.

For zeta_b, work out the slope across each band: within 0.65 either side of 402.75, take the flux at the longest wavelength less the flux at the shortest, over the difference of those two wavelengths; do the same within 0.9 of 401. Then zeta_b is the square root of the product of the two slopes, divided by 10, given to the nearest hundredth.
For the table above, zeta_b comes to 0.12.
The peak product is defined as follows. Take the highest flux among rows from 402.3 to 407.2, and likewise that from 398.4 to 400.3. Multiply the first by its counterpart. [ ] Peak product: 1723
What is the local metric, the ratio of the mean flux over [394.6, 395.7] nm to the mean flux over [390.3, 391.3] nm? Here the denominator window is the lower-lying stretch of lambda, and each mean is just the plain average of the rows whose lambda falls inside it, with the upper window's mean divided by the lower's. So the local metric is 0.91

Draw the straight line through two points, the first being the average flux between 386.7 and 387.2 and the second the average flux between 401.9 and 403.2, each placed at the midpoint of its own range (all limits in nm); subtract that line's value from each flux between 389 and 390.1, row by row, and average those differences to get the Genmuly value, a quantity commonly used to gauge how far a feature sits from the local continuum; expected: -7.8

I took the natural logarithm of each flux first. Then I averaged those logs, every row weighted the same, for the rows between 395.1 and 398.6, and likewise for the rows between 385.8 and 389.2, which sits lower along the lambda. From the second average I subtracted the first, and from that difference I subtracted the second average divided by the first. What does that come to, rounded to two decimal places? -0.92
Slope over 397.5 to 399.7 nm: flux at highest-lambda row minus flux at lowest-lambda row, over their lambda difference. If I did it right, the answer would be 4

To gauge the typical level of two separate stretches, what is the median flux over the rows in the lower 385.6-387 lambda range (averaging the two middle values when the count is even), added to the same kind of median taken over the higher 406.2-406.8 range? 87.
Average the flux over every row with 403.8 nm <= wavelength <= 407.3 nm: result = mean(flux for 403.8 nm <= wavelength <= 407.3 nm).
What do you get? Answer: 36.9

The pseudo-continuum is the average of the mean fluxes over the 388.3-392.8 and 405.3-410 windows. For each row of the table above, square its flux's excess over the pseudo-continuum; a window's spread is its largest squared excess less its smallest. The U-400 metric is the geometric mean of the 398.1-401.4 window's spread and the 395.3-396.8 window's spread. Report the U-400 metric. 33.6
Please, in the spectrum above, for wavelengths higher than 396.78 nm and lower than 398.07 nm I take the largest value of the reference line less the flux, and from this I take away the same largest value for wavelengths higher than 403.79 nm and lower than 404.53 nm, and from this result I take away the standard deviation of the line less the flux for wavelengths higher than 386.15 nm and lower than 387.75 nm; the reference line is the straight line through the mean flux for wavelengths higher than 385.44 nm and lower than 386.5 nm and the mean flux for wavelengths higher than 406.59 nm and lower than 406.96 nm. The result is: -1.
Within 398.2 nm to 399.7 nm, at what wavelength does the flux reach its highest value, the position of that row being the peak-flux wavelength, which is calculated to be 399.627 nm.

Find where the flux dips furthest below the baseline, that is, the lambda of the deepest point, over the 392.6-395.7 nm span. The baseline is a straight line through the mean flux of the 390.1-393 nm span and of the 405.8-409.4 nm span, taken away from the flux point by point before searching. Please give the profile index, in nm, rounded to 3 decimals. 393.600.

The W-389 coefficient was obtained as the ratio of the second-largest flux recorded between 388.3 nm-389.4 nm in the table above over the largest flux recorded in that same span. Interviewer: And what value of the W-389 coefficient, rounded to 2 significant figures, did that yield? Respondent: 0.95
